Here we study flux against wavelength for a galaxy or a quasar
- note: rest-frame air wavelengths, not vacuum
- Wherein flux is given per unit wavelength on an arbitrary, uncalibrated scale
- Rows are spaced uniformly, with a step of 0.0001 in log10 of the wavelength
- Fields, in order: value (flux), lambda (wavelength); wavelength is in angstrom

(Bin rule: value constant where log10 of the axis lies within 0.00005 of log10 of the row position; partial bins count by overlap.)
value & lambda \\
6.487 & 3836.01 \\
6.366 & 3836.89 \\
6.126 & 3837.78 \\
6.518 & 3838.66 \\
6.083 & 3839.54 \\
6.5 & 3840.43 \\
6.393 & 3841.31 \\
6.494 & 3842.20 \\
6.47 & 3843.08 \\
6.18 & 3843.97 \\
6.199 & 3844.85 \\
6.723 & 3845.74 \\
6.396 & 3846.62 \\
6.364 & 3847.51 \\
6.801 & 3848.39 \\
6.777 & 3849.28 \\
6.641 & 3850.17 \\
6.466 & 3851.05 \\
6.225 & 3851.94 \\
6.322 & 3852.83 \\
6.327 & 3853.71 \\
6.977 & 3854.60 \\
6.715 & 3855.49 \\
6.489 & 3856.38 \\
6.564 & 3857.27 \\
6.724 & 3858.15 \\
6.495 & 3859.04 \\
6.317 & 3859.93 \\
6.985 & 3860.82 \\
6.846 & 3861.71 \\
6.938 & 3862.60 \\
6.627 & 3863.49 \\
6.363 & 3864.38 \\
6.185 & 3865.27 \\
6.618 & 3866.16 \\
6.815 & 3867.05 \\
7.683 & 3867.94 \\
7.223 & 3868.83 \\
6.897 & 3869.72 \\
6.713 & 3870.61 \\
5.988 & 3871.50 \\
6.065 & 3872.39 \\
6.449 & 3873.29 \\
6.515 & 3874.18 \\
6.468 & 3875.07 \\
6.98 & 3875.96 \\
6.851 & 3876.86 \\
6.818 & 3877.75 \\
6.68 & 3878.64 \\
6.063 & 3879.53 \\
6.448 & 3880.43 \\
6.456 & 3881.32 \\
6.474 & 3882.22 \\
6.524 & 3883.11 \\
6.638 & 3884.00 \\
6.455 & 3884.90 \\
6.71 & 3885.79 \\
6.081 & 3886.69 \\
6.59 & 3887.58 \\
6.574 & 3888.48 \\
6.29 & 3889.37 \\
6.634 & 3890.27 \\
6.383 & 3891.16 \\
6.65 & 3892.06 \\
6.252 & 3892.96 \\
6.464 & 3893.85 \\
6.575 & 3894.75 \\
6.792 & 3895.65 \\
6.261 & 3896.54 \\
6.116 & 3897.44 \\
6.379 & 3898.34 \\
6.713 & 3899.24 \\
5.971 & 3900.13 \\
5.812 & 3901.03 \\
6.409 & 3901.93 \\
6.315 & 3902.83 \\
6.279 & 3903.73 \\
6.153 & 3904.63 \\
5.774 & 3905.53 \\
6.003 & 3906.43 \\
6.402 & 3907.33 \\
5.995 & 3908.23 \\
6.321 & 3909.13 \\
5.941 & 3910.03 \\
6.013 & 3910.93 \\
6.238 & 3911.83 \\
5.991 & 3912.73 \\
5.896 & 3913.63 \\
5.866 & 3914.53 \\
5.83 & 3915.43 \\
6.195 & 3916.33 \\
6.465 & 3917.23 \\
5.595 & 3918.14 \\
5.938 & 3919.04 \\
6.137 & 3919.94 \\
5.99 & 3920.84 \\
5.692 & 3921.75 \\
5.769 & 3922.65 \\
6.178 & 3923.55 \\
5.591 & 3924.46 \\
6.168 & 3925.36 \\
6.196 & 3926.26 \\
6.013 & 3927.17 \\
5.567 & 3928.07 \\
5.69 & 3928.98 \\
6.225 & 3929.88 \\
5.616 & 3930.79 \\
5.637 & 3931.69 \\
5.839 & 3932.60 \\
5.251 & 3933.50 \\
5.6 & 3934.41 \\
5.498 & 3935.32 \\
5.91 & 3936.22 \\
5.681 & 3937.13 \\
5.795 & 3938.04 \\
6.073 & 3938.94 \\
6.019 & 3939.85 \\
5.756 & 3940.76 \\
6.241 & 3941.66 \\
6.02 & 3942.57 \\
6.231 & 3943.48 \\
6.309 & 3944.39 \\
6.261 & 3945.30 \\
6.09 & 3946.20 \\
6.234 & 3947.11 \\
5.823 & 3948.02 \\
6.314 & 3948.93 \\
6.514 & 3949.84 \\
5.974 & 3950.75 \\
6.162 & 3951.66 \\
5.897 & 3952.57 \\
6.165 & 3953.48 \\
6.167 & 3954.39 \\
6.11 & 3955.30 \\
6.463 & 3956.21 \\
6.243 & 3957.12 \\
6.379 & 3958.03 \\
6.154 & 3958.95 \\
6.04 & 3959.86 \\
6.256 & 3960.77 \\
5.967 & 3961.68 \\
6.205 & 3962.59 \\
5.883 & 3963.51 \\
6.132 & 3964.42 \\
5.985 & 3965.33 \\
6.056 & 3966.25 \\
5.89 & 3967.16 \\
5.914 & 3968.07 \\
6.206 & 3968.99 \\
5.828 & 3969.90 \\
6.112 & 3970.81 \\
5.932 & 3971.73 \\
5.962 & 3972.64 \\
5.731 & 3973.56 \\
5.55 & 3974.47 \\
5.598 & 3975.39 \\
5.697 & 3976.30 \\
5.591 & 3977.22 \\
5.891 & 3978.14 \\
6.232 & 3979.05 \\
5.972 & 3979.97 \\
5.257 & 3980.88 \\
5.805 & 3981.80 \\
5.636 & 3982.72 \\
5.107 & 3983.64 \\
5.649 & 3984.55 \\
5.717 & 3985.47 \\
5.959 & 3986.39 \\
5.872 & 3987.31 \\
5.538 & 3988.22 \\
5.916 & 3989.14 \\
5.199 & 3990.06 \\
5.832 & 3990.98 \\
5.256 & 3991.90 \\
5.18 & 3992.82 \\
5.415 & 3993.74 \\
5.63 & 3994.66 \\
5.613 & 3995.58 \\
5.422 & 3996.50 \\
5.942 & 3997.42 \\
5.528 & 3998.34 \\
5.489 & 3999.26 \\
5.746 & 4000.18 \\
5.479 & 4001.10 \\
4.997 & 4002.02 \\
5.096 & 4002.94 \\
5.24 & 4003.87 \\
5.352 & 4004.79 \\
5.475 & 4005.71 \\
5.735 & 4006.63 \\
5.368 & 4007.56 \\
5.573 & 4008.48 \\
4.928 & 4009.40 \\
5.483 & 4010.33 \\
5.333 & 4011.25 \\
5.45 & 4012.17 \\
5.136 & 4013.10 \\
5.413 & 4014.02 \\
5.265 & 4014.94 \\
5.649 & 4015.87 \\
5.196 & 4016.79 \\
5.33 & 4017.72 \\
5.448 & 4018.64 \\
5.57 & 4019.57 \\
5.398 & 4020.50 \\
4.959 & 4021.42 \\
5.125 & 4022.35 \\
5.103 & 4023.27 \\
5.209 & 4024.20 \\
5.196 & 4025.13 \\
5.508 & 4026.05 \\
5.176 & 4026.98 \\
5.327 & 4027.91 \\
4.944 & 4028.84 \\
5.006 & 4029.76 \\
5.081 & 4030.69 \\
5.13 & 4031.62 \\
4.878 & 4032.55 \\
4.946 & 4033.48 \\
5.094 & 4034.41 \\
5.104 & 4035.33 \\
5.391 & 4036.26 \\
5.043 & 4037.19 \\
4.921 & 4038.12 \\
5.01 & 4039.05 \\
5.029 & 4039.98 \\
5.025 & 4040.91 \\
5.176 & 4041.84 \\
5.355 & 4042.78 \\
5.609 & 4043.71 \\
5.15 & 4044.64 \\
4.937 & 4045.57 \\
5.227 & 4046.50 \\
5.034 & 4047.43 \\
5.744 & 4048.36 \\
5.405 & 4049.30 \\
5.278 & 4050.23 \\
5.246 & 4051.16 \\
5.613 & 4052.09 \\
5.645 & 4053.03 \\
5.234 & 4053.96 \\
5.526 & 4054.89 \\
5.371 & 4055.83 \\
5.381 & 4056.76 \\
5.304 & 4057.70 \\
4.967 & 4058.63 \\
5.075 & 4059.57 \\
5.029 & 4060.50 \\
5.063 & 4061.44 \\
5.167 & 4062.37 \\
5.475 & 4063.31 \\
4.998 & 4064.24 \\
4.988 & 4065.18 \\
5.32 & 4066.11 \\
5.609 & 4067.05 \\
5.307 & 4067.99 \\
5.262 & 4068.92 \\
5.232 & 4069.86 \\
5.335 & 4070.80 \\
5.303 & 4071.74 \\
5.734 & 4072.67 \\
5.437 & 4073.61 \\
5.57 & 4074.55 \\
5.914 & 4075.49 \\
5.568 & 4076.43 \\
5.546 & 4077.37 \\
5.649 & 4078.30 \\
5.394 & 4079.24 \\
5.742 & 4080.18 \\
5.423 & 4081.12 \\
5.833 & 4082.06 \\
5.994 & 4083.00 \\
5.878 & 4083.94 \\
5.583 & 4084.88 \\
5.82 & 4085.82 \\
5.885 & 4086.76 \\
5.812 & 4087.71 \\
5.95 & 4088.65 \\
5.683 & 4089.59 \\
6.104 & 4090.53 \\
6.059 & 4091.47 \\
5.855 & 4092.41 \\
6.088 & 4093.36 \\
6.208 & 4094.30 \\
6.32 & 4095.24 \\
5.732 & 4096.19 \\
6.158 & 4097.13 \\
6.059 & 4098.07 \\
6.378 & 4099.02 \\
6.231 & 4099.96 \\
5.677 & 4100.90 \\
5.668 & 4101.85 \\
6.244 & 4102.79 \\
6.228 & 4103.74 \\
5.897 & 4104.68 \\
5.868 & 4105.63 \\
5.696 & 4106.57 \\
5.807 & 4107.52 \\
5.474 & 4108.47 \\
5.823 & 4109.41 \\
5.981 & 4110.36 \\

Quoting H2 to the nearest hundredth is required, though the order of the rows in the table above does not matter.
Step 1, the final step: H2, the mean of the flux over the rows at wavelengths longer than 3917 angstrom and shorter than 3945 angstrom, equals 5.89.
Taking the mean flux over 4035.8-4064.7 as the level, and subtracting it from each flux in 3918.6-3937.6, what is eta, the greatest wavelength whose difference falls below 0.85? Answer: 3937.13 angstrom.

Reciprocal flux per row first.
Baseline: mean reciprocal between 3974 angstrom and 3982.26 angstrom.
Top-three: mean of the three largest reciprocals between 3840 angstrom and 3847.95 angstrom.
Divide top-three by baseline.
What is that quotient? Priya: 0.92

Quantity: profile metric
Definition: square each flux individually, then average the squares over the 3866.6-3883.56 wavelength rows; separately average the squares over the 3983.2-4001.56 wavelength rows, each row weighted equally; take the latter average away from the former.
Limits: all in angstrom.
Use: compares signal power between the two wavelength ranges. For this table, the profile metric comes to 13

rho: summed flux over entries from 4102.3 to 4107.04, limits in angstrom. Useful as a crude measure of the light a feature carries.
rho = 29.9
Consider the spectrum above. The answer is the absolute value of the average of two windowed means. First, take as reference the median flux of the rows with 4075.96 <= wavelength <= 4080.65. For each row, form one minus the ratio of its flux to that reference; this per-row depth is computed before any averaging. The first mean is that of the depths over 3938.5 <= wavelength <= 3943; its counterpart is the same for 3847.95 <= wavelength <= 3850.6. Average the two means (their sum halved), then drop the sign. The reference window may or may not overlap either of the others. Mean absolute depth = 0.146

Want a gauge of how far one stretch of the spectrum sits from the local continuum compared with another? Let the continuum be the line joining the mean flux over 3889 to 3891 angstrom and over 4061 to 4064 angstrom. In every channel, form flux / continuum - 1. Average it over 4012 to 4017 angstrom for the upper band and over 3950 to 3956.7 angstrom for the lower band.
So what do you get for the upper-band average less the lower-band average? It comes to -0.06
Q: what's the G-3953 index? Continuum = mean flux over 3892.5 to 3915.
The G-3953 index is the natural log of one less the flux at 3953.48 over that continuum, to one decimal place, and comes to -5.3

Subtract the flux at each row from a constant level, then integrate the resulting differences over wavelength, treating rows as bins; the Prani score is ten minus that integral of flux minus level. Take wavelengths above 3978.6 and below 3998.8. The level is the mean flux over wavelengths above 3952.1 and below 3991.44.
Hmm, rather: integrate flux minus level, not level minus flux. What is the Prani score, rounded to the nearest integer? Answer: 16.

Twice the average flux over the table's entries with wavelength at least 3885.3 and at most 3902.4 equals 12.8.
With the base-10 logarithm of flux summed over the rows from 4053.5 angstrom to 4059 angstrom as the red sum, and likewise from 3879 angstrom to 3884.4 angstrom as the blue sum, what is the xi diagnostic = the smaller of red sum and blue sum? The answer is 4.3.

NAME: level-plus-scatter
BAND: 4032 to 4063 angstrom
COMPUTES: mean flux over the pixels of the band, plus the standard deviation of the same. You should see 5.44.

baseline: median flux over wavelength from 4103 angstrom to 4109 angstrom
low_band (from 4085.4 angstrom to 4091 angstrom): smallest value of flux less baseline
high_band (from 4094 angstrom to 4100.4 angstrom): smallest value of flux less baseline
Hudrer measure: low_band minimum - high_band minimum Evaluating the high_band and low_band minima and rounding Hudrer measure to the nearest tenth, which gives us 0.0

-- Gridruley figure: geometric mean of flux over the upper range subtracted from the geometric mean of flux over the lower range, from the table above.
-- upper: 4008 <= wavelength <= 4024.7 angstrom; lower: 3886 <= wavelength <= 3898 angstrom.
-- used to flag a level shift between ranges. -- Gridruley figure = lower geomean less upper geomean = 1.1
